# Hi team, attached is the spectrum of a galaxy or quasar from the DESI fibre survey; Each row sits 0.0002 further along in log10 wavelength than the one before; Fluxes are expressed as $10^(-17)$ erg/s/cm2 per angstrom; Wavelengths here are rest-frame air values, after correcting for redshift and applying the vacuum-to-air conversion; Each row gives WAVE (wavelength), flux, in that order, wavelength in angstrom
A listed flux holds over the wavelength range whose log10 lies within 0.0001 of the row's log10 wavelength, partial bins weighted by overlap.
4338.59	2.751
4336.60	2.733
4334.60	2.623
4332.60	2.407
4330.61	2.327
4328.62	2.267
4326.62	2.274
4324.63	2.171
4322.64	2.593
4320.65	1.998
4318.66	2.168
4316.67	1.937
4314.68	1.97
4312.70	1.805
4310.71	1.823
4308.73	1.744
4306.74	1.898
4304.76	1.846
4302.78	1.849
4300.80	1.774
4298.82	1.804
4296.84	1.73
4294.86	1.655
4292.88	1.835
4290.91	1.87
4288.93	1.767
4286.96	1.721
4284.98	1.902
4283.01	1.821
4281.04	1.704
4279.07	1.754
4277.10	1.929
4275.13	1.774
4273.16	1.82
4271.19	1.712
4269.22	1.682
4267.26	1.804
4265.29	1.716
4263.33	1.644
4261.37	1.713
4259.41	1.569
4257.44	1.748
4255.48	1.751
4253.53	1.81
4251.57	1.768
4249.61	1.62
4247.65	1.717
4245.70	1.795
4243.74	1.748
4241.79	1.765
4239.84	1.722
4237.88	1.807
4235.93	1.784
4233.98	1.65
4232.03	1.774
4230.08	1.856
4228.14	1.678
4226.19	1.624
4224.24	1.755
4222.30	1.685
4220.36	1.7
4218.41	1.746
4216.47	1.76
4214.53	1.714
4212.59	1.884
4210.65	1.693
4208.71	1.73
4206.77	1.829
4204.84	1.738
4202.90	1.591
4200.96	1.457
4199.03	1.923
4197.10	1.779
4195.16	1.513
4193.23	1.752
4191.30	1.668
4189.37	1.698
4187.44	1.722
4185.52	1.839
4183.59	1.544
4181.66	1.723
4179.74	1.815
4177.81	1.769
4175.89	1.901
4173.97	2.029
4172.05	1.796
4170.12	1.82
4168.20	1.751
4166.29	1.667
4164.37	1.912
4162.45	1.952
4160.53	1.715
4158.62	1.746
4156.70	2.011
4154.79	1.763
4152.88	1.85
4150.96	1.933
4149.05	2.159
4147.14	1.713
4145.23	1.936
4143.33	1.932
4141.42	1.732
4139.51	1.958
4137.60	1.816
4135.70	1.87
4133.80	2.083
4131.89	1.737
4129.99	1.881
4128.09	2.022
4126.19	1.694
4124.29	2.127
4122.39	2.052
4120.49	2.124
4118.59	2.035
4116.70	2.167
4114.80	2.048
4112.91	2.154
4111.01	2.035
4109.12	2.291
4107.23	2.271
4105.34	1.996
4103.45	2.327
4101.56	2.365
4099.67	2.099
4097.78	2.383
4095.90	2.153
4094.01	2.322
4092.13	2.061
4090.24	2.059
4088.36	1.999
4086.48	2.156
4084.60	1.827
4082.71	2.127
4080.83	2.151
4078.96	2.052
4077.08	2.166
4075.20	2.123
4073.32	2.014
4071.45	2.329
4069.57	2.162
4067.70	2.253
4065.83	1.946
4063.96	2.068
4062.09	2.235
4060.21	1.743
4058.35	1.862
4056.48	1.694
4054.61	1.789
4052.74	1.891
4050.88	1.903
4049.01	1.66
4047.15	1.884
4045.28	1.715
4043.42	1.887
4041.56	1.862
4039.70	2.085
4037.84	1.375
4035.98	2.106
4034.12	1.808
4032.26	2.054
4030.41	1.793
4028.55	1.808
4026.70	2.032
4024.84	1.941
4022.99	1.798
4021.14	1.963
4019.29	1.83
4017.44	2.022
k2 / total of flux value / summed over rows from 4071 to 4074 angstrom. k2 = 4.34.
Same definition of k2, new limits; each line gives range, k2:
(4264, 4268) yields 3.52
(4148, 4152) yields 4.09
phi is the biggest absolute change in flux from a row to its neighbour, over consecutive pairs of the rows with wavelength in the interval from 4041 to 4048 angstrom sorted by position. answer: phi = 0.17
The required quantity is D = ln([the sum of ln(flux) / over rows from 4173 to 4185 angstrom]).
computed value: 1.25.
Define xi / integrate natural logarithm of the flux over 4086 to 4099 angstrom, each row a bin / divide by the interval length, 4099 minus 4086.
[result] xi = 0.77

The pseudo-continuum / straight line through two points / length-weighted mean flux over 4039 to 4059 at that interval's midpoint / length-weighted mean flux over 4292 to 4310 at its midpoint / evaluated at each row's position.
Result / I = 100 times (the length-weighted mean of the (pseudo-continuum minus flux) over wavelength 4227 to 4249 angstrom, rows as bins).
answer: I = 5.3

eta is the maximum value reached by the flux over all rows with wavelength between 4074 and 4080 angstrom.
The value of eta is 2.166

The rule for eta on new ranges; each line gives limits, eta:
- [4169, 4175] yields 2.029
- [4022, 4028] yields 2.032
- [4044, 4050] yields 1.884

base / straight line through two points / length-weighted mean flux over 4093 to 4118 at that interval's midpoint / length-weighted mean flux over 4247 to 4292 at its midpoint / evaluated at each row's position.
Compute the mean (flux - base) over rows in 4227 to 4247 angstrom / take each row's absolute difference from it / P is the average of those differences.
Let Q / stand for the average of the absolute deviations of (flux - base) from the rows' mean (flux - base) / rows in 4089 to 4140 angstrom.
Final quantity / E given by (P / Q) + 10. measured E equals 10.4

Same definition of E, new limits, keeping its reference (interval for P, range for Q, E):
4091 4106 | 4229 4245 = 13.5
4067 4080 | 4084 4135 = 10.6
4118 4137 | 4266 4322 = 11.2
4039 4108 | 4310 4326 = 11.0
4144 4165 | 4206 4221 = 12.4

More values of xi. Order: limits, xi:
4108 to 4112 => 0.77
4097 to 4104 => 0.83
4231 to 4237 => 0.55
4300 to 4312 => 0.60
